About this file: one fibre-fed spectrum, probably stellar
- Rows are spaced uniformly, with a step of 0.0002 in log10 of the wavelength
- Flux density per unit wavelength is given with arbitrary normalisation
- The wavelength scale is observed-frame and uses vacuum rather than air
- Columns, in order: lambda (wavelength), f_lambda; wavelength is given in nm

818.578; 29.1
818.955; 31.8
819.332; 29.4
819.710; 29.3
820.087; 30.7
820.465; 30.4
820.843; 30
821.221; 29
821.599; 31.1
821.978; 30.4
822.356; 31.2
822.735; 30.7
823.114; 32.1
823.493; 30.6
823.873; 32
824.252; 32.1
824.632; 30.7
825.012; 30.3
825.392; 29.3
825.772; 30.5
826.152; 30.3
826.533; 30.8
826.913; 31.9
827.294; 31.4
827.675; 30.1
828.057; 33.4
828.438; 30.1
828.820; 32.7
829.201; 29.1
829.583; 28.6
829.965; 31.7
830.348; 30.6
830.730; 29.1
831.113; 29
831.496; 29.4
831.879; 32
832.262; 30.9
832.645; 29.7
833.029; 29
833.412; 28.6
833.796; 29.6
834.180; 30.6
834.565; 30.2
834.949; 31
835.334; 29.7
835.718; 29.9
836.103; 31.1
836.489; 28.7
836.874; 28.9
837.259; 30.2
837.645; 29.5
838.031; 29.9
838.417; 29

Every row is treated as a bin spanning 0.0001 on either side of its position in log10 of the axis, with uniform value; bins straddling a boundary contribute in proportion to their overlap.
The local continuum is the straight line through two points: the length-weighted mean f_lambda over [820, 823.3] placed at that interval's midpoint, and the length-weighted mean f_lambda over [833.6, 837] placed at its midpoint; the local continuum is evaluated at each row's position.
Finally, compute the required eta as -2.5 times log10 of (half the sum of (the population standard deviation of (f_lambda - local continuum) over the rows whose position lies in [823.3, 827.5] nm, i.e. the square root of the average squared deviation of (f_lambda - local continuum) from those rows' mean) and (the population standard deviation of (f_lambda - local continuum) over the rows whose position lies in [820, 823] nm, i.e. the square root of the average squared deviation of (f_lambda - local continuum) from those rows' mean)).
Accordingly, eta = 0.32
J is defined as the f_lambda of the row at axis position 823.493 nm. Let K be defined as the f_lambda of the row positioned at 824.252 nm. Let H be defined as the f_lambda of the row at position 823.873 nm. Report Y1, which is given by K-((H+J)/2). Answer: 0.8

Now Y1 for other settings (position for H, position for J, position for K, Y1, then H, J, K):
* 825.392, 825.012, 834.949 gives 1.2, 29.3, 30.3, 31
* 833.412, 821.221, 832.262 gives 2.1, 28.6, 29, 30.9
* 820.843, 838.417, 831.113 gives -0.5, 30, 29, 29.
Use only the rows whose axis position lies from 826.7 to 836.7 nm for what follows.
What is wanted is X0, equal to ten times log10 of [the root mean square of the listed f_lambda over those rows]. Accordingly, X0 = 14.82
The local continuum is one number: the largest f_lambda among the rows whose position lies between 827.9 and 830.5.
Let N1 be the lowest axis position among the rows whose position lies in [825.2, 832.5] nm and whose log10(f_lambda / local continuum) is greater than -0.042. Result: 825.772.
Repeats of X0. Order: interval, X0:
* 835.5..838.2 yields 14.74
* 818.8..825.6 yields 14.86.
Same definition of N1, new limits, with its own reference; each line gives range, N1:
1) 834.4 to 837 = 834.949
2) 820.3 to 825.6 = 820.465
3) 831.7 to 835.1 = 831.879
